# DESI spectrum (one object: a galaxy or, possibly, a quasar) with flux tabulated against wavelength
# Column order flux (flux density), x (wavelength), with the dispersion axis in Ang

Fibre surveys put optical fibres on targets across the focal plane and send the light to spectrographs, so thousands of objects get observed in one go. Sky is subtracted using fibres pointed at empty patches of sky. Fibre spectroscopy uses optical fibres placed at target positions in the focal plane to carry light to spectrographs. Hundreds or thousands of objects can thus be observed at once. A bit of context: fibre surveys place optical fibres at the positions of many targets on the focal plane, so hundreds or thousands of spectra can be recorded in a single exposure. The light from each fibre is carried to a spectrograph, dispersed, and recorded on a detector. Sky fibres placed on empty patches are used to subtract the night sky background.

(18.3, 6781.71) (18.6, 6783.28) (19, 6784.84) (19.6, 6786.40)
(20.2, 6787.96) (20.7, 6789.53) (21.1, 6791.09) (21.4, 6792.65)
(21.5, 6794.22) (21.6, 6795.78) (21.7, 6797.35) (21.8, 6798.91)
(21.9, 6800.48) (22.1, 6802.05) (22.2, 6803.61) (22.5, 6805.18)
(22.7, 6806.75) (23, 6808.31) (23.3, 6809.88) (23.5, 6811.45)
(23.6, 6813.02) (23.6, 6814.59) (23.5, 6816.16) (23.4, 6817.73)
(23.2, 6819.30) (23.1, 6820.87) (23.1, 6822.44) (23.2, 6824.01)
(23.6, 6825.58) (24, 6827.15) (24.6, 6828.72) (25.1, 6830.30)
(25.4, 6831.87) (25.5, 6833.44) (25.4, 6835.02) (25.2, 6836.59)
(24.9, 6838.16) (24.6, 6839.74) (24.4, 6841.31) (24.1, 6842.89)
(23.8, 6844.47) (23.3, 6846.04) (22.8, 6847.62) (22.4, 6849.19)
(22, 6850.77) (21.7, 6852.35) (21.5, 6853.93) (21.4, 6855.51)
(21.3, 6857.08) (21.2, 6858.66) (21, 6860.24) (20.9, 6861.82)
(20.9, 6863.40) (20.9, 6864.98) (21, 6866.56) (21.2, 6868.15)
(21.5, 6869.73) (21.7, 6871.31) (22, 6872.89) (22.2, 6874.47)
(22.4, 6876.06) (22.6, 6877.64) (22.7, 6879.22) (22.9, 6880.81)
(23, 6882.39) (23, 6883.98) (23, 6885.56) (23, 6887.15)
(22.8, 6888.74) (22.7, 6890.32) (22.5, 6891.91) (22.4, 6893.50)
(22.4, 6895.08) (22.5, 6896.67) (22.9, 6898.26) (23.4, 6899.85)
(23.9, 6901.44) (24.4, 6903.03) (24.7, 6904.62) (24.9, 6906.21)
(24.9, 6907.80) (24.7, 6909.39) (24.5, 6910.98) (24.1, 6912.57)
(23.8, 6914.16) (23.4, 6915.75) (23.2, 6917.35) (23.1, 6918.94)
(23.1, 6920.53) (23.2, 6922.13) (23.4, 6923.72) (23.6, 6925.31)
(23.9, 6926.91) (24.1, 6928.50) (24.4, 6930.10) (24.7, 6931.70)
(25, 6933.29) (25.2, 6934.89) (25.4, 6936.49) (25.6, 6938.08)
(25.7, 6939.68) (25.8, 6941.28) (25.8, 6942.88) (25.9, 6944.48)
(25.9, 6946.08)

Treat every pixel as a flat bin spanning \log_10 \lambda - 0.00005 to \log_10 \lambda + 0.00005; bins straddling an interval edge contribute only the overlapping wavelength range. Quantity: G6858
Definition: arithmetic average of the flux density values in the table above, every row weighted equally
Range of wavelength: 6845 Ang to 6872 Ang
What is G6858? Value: 21.6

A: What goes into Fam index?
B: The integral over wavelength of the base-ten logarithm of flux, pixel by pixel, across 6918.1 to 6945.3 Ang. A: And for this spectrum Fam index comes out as 38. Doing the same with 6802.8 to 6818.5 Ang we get 21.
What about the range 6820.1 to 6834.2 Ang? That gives 20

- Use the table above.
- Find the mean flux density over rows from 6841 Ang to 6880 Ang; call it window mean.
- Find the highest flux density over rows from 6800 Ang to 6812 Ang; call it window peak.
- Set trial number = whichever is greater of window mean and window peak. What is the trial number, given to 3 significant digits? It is 23.5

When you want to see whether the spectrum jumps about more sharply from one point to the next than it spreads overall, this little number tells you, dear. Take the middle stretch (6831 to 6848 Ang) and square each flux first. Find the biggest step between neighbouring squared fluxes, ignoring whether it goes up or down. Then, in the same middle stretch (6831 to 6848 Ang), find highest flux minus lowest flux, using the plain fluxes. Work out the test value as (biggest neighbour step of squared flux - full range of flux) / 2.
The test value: 10.4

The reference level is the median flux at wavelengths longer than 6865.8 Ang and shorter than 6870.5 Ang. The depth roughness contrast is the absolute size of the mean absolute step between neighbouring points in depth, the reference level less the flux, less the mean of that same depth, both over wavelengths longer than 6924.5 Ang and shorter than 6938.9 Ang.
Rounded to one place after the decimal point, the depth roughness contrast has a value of 3.7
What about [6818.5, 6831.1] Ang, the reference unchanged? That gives 2.8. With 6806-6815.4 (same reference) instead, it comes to 2.3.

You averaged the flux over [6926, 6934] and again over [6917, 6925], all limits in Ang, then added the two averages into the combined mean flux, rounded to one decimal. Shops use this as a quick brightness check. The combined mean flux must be 47.6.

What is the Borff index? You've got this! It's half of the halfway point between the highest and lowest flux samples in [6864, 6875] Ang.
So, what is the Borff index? 10.8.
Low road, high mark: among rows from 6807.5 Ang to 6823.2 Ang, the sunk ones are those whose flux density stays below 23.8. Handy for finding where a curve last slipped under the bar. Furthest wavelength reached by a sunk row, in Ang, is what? 6822.44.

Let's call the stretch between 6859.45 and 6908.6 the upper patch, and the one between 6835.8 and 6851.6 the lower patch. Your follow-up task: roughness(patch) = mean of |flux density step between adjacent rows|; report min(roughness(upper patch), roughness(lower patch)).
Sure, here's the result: 0.18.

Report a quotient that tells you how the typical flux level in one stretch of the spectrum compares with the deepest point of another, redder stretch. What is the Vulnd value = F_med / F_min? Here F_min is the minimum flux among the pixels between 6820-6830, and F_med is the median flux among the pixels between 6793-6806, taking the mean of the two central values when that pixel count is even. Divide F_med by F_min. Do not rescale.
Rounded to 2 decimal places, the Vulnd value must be 0.95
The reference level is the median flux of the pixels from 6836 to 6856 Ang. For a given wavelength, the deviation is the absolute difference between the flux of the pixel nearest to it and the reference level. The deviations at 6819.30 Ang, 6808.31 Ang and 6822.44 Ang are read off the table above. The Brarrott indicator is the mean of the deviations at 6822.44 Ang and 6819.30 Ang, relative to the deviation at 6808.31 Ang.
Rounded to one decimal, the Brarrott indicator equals 0.5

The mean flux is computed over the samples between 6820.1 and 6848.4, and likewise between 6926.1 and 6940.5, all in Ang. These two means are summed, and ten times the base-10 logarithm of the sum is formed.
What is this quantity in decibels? 16.9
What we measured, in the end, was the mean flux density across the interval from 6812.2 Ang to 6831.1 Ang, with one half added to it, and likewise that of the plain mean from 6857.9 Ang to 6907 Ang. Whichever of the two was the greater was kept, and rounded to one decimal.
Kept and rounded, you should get 24.2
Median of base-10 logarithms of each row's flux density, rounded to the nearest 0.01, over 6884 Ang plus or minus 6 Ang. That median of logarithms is 1.36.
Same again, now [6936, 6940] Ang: 1.41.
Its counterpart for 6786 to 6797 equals 1.32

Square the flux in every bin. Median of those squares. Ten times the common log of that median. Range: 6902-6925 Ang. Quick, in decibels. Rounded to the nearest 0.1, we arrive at 27.6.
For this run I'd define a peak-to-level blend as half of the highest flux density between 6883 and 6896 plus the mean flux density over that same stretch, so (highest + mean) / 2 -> 22.9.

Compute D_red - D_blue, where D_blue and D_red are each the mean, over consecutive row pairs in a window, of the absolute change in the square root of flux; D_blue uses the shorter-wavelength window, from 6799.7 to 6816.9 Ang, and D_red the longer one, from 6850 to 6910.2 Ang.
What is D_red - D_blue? 0.000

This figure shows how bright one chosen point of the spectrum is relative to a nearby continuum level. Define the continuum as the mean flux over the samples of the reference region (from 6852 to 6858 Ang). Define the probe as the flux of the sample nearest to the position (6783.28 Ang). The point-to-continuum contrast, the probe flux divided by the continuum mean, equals 0.87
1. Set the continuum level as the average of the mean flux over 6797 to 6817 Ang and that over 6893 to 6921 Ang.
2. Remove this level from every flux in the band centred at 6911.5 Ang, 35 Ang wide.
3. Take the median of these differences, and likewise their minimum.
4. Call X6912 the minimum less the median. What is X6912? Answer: -1.3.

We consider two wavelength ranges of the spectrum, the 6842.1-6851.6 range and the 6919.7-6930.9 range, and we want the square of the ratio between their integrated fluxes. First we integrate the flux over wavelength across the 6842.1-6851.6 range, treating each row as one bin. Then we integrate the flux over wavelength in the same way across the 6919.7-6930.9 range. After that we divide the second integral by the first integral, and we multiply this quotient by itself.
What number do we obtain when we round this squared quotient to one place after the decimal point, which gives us 1.5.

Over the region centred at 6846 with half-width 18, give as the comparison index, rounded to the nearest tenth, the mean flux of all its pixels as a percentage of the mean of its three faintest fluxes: 110.8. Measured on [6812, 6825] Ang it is 100.9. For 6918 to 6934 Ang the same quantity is 103.1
